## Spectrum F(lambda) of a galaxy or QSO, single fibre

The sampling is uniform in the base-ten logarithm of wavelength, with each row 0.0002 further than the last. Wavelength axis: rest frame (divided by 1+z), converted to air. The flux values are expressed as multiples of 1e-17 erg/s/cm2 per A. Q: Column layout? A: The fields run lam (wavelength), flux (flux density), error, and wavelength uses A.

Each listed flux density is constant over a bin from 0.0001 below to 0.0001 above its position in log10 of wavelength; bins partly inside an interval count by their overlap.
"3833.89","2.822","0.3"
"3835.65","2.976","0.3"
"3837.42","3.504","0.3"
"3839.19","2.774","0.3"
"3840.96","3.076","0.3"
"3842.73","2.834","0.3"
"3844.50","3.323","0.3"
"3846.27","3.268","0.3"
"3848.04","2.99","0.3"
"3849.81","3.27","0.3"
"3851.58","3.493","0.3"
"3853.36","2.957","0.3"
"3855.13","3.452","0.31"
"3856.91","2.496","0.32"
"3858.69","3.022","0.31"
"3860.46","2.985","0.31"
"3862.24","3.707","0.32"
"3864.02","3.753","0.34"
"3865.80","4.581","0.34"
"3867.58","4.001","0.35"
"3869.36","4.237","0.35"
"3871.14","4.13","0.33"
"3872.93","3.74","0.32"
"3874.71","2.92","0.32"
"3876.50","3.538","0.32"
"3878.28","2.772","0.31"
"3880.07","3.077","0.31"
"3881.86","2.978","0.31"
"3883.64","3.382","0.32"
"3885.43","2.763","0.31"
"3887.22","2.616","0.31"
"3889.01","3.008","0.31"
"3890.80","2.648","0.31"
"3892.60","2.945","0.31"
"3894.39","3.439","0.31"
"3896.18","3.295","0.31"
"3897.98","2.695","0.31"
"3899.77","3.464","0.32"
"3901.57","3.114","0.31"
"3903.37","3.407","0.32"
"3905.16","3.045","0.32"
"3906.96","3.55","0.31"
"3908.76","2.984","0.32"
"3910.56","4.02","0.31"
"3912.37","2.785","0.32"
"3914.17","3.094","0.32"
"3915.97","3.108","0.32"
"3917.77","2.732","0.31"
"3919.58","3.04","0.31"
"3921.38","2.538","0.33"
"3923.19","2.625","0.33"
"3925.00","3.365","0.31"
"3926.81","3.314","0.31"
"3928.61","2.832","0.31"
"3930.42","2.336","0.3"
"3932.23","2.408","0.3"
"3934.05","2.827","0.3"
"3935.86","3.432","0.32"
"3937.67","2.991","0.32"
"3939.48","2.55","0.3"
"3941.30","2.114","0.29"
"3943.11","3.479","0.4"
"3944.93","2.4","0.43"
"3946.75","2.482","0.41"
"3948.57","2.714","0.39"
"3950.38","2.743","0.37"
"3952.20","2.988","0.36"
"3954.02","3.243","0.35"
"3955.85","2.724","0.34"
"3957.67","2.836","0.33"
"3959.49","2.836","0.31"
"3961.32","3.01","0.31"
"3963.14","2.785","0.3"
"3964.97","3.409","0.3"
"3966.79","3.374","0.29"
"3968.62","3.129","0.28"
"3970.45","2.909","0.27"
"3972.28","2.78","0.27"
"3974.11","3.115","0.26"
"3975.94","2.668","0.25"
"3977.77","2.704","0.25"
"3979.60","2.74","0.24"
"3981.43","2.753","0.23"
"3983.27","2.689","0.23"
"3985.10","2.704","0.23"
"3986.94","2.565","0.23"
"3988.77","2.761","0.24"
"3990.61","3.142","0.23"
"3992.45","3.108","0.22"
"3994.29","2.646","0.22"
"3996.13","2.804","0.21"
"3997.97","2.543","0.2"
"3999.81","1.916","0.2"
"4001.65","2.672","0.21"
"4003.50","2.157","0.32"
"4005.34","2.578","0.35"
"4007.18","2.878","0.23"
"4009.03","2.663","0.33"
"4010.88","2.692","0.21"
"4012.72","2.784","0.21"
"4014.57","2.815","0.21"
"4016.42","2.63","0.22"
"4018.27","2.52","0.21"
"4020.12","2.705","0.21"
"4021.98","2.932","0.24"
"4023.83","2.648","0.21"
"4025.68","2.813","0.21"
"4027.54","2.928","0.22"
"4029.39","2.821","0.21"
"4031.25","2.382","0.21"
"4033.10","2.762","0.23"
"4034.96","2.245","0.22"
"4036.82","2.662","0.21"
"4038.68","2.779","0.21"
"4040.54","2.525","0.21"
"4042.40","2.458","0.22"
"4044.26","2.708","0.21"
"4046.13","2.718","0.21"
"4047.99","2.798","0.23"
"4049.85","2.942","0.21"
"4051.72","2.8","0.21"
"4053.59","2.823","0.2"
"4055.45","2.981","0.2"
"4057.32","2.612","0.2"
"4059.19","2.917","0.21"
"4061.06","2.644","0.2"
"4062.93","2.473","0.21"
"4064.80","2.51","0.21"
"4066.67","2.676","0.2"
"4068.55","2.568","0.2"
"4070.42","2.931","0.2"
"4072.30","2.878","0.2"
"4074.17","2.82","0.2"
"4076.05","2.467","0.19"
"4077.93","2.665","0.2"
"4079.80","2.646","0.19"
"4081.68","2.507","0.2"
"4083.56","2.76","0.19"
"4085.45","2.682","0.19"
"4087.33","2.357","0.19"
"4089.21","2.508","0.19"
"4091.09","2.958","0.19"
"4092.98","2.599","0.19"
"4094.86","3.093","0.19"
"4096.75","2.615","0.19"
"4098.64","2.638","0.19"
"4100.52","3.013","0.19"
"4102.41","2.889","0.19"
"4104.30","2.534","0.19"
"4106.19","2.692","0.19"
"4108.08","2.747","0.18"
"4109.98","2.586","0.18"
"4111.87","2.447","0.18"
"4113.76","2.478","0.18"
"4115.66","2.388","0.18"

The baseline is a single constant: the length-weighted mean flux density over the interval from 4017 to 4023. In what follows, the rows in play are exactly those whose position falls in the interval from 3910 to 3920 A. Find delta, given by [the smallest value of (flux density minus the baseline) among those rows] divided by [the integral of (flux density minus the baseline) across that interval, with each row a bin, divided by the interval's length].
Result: 0.1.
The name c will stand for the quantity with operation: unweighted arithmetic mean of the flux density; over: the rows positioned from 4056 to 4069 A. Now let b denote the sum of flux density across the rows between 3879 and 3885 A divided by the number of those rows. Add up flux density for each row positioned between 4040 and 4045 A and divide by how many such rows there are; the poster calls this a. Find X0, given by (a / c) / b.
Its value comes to 0.310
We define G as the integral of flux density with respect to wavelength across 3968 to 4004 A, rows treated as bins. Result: 98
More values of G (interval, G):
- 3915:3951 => 101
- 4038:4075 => 101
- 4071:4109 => 103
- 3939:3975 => 104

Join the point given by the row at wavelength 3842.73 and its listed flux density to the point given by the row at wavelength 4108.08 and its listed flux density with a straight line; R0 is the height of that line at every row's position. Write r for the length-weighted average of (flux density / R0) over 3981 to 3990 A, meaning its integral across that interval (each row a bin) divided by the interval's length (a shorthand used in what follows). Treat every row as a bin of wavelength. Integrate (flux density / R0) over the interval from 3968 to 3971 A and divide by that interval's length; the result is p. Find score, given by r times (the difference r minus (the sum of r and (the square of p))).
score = -1.14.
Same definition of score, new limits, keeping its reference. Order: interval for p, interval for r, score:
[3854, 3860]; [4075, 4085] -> -1.06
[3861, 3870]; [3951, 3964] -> -2.10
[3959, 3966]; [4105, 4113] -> -1.12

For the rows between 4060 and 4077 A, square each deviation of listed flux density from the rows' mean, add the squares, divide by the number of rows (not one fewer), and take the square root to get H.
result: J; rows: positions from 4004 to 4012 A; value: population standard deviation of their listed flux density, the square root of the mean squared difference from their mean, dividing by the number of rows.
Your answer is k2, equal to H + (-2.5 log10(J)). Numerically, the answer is 2.6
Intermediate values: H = 0.17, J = 0.11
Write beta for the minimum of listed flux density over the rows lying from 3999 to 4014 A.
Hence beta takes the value 1.916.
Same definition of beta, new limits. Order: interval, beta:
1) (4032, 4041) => 2.245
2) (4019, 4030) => 2.648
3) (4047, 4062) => 2.612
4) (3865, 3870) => 4.001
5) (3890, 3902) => 2.648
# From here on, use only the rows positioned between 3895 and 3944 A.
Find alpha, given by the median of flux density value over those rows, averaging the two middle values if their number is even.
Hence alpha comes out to 3.04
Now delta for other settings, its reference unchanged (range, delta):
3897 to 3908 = 0.0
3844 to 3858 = -0.5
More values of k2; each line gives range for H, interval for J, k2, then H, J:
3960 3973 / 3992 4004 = 1.3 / 0.24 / 0.37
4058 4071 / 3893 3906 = 1.6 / 0.17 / 0.26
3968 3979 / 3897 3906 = 1.6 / 0.18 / 0.28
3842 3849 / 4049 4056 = 3.0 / 0.20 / 0.08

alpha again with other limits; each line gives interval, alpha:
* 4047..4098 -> 2.68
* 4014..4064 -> 2.72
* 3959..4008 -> 2.76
